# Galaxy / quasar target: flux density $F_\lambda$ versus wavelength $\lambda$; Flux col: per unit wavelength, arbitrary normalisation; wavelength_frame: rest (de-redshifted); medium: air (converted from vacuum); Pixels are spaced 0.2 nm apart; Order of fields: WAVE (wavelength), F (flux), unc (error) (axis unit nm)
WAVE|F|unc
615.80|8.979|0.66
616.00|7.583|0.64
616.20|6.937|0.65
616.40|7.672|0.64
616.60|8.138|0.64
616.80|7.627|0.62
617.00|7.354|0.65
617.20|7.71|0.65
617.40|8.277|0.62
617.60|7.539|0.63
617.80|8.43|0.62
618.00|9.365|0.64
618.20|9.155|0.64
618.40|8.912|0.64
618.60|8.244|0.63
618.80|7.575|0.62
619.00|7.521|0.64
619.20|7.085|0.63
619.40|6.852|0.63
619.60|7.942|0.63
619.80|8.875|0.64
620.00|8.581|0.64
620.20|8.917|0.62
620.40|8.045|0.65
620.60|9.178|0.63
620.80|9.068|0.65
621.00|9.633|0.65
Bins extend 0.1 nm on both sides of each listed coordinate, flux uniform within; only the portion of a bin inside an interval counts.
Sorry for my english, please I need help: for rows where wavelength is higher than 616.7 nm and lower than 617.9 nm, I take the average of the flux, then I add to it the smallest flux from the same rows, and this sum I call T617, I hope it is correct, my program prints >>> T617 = 15.2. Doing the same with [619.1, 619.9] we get 14.5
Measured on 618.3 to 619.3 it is 15.0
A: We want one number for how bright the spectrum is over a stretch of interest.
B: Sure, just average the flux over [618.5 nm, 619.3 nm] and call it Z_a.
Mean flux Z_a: 7.6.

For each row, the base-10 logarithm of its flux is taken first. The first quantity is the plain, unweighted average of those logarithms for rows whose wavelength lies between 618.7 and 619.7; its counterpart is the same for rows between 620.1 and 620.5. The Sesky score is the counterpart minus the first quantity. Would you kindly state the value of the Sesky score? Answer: 0.060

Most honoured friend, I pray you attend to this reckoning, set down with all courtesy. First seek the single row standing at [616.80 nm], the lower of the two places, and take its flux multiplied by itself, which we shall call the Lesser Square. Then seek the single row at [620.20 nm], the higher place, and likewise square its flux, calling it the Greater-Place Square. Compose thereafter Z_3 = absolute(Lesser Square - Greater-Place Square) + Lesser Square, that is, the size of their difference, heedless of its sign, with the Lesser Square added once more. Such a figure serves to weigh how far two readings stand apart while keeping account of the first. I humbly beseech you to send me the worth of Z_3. 79.5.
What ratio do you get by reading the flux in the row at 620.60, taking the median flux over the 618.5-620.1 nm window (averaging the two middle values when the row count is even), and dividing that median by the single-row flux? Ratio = 0.85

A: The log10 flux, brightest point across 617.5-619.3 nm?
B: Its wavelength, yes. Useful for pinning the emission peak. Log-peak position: 618.00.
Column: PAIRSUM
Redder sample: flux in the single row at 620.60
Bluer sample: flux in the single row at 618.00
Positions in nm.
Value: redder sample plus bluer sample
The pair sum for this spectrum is 18.5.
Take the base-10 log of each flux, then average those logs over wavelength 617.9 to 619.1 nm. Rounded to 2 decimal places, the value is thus 0.93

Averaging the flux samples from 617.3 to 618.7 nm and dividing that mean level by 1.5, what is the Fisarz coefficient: 5.7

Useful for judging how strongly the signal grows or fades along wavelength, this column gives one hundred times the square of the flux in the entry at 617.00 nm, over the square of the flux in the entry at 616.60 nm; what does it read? 82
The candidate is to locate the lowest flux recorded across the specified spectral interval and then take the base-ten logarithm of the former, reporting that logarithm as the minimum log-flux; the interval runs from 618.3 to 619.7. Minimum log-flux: 0.84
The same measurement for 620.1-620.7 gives 0.91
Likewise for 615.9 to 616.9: 0.84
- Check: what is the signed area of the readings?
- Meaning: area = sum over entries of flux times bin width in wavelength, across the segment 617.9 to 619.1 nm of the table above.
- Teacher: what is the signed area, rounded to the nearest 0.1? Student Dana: 10.2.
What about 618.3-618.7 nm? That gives 3.4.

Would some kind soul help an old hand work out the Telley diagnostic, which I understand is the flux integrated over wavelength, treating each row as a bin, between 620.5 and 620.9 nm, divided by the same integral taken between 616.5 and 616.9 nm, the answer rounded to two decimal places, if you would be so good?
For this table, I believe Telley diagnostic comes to 1.16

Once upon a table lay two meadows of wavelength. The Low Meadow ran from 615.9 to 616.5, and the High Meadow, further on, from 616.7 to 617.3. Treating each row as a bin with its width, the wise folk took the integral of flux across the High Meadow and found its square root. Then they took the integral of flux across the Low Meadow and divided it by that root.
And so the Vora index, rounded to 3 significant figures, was 2.08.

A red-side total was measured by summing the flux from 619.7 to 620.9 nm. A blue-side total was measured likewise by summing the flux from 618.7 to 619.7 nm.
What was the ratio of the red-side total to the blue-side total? 1.4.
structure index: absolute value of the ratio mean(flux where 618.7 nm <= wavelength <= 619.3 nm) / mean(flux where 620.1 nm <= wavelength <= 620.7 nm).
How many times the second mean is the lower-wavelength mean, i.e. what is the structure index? 0.85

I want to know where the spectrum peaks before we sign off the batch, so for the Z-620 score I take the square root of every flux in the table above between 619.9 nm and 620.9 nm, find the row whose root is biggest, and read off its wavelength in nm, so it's 620.60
